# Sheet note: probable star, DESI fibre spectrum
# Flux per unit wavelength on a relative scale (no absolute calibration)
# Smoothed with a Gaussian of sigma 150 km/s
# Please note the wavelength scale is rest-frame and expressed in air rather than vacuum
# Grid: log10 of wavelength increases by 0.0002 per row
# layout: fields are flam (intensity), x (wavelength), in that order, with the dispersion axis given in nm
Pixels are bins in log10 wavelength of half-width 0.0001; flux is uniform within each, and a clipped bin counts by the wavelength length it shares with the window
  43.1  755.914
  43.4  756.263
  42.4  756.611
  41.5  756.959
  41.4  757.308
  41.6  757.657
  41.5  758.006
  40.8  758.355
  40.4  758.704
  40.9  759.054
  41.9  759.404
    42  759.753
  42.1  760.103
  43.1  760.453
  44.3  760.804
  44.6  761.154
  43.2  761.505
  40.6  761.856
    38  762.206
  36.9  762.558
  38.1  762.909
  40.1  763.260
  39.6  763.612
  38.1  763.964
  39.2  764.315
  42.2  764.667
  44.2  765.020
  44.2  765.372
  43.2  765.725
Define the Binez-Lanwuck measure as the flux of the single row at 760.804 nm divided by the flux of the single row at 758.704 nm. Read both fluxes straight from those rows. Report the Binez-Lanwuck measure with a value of 1.10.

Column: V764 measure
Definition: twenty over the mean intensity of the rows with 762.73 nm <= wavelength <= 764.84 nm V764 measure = 0.51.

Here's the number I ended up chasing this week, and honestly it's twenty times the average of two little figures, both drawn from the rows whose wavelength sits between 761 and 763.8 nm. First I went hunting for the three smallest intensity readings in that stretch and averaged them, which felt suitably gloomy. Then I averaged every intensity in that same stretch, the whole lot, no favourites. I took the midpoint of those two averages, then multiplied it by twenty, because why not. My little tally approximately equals 778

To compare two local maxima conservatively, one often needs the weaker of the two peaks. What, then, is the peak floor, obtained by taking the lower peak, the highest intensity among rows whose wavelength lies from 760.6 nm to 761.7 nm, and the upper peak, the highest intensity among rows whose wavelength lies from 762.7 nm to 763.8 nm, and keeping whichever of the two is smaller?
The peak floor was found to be 40.1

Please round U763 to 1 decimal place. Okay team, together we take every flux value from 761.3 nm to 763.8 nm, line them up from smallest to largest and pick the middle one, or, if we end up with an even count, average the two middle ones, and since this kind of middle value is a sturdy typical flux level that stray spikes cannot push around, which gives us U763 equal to 39.6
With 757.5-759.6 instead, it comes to 41.2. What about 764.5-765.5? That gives 44.2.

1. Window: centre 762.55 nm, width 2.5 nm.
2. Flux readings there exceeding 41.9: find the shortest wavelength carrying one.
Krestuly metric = 761.505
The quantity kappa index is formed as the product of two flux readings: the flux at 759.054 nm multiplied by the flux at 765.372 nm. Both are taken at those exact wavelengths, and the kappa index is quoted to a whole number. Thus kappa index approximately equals 1808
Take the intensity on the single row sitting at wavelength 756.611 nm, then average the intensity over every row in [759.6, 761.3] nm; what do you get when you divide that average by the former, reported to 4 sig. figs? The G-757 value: 1.019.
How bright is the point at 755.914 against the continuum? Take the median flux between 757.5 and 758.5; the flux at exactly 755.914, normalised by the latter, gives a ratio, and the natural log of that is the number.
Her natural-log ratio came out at 0.038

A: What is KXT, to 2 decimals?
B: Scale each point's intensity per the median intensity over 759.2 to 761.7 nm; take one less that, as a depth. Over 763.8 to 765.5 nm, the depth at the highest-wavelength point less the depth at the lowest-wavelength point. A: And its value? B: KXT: -0.14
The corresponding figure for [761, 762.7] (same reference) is 0.18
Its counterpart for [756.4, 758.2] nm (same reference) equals 0.02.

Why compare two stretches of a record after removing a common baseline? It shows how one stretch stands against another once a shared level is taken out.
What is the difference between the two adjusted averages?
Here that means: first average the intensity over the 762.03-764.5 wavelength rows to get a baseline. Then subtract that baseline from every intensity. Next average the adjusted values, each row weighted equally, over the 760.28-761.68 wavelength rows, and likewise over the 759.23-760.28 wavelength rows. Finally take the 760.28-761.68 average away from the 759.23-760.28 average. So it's -1.8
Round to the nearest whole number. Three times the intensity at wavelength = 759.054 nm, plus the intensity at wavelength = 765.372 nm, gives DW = 167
